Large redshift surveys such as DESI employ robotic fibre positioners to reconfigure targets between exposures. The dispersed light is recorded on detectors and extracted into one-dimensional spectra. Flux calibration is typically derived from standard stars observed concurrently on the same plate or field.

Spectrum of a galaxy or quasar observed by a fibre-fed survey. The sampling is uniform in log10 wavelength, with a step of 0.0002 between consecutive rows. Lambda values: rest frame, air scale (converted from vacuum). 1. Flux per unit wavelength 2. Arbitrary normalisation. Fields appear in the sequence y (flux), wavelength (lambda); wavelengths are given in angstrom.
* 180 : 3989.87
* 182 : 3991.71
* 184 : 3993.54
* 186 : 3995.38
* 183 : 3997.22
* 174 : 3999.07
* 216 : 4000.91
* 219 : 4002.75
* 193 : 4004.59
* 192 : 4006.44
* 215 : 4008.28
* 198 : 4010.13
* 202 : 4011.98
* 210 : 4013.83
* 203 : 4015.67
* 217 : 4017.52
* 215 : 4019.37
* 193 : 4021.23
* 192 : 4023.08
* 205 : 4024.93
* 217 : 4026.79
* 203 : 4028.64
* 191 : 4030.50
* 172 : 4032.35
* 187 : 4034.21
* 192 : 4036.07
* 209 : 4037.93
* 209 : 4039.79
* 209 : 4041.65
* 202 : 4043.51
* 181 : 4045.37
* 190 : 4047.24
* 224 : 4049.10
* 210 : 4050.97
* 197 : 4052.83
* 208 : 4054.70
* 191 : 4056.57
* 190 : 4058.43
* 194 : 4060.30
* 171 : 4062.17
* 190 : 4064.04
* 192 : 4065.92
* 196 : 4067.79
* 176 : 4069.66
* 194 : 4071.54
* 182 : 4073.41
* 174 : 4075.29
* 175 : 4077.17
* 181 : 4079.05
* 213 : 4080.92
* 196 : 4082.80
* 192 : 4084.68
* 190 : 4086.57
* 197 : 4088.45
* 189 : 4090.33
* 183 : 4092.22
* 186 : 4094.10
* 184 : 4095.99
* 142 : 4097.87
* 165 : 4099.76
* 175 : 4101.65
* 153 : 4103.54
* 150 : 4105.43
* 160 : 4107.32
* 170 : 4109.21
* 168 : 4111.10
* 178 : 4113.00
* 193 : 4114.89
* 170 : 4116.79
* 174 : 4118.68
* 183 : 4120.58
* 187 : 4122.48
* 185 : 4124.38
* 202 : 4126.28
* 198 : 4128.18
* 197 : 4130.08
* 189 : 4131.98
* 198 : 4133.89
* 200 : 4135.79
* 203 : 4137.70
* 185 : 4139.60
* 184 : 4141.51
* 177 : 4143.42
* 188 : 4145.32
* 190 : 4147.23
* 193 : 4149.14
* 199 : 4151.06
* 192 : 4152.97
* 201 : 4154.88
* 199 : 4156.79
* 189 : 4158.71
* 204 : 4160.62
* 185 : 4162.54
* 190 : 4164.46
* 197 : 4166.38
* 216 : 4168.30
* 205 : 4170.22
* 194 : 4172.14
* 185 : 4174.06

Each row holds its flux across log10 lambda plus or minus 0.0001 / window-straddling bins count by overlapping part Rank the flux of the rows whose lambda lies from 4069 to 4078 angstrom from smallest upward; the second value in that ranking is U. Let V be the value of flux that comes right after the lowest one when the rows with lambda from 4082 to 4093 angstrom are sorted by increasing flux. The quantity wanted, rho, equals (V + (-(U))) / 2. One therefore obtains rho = 7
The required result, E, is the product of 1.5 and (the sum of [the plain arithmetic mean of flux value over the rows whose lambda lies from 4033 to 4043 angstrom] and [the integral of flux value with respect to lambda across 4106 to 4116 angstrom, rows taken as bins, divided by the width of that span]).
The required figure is 561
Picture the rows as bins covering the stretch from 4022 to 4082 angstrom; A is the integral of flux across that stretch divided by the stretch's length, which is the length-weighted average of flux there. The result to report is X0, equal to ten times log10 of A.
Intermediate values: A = 194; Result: 22.9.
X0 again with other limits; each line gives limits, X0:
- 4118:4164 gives 22.8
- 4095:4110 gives 22.1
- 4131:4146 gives 22.8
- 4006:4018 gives 23.1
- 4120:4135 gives 22.8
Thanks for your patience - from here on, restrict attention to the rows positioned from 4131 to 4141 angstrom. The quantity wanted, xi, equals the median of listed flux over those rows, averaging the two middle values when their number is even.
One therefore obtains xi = 198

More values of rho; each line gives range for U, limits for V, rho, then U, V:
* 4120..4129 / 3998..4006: 4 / 185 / 193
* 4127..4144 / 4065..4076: -4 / 184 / 176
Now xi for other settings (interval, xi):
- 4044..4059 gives 194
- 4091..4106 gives 170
